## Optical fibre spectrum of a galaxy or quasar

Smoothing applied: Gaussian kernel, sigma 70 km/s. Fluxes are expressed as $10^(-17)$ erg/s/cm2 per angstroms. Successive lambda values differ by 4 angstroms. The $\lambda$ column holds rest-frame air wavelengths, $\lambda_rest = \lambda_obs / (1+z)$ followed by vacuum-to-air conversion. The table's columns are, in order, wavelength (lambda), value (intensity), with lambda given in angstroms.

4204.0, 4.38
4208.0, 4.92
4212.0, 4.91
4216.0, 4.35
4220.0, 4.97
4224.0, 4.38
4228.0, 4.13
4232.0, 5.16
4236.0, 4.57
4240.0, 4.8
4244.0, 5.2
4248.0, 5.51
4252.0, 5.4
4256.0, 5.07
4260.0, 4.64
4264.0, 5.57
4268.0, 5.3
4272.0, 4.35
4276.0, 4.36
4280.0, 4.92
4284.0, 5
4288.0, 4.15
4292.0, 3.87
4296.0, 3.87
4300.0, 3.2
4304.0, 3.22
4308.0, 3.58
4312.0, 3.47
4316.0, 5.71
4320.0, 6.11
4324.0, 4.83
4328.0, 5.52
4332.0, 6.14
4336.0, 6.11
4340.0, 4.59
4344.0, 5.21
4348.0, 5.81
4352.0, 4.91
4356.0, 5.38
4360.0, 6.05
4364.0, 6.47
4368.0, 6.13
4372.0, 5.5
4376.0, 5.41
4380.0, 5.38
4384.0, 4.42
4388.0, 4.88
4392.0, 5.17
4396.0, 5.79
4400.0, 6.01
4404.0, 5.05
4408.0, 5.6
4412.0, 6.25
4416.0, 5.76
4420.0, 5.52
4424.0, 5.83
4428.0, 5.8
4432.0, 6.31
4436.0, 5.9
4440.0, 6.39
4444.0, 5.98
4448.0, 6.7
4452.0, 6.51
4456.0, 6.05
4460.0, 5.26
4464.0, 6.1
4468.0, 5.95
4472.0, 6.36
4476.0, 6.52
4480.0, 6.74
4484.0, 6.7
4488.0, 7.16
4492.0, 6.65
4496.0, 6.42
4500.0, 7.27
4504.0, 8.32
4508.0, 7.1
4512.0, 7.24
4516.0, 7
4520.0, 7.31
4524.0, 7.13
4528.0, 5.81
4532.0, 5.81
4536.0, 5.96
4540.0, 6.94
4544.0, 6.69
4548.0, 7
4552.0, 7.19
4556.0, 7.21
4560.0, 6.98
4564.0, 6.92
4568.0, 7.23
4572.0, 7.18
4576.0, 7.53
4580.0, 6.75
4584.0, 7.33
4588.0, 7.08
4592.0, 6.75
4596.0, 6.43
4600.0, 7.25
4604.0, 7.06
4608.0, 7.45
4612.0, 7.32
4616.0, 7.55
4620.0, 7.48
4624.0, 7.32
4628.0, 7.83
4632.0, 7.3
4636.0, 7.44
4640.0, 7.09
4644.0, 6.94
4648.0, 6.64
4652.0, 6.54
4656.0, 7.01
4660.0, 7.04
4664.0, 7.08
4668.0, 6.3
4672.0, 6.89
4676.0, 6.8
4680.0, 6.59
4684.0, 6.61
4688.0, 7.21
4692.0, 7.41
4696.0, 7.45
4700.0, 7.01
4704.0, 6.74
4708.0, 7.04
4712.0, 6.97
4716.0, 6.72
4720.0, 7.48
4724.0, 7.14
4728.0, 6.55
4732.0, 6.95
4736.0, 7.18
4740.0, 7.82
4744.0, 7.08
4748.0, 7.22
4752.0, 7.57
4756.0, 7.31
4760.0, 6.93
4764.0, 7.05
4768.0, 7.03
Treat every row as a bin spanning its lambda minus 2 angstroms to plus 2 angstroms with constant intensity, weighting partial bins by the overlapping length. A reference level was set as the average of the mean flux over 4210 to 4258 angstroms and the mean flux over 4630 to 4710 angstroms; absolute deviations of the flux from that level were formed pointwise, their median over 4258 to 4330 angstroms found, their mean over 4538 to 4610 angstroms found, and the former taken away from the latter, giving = -0.3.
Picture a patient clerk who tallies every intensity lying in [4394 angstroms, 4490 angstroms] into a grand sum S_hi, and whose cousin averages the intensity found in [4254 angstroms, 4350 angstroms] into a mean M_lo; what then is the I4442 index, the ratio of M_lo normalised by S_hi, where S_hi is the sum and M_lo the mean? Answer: 0.033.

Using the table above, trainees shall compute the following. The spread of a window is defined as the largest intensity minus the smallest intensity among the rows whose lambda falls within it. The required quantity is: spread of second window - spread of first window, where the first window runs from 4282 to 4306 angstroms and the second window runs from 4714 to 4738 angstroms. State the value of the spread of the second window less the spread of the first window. -0.87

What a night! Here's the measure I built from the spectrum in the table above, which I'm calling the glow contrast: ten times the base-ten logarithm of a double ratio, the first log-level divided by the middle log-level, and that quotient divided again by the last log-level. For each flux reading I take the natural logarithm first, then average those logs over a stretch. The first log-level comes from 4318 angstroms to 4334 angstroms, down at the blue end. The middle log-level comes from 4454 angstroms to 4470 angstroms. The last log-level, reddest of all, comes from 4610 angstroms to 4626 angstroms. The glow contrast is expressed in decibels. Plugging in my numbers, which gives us -3.1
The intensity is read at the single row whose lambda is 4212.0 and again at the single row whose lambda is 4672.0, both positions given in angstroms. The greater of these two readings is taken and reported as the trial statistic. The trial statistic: 6.89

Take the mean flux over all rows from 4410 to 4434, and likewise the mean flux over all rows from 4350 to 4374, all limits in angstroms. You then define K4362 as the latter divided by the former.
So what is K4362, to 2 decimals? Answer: 0.97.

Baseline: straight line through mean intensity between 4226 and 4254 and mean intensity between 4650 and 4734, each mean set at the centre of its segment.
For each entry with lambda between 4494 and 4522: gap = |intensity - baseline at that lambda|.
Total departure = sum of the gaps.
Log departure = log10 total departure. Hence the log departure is 0.89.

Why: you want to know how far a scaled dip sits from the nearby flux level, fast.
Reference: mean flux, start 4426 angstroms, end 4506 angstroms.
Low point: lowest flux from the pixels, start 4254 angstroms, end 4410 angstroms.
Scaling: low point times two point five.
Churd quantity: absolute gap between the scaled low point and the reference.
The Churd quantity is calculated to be 1.5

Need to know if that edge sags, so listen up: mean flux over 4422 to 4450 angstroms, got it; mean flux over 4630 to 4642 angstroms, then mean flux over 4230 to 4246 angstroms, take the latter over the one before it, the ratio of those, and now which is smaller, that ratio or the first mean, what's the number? 0.68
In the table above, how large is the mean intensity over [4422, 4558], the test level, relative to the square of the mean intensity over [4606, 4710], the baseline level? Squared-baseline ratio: 0.13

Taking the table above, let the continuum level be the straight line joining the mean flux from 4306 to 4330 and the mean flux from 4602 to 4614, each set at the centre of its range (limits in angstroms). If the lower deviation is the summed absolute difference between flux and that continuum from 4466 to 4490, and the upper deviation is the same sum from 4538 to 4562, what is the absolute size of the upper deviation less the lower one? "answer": 1.2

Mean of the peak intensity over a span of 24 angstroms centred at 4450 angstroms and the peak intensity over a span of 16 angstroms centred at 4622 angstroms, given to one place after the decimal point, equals 7.3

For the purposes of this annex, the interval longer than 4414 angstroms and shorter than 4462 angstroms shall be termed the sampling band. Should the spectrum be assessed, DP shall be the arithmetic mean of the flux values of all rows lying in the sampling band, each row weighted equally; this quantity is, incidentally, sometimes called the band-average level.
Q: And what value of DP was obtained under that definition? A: 6.0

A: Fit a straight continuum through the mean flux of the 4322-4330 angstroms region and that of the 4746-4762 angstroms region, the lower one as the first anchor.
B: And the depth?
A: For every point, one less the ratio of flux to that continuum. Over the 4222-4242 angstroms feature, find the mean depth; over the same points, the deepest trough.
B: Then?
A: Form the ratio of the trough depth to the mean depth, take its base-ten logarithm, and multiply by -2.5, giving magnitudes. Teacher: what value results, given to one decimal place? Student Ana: -1.8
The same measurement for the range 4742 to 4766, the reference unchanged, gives -1.9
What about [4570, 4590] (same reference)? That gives 0.9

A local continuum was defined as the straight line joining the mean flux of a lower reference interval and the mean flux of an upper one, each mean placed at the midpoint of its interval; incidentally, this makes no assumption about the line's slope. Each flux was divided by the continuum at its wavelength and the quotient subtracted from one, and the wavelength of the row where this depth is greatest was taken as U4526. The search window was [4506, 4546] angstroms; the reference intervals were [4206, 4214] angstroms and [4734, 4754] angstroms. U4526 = 4532.0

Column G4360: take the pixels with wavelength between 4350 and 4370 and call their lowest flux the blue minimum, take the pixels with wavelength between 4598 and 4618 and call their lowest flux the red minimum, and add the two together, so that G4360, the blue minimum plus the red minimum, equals 12.0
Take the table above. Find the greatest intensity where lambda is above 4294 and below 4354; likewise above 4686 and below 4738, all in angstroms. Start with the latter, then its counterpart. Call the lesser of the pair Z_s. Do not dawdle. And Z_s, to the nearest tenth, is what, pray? 6.1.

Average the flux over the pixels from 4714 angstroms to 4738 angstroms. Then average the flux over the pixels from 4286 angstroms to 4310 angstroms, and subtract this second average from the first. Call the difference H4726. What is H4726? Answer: 3.4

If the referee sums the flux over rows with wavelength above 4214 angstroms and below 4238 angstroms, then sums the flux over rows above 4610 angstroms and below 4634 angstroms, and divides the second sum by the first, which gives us 1.63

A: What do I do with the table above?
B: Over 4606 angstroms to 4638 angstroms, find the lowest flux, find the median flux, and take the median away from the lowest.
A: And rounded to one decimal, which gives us -0.1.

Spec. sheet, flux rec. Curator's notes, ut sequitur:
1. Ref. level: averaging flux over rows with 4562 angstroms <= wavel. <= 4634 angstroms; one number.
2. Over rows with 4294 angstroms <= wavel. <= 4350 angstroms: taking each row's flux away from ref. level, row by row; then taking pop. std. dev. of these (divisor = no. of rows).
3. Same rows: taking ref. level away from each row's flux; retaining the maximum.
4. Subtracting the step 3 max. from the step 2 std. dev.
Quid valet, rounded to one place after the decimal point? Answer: 2.2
